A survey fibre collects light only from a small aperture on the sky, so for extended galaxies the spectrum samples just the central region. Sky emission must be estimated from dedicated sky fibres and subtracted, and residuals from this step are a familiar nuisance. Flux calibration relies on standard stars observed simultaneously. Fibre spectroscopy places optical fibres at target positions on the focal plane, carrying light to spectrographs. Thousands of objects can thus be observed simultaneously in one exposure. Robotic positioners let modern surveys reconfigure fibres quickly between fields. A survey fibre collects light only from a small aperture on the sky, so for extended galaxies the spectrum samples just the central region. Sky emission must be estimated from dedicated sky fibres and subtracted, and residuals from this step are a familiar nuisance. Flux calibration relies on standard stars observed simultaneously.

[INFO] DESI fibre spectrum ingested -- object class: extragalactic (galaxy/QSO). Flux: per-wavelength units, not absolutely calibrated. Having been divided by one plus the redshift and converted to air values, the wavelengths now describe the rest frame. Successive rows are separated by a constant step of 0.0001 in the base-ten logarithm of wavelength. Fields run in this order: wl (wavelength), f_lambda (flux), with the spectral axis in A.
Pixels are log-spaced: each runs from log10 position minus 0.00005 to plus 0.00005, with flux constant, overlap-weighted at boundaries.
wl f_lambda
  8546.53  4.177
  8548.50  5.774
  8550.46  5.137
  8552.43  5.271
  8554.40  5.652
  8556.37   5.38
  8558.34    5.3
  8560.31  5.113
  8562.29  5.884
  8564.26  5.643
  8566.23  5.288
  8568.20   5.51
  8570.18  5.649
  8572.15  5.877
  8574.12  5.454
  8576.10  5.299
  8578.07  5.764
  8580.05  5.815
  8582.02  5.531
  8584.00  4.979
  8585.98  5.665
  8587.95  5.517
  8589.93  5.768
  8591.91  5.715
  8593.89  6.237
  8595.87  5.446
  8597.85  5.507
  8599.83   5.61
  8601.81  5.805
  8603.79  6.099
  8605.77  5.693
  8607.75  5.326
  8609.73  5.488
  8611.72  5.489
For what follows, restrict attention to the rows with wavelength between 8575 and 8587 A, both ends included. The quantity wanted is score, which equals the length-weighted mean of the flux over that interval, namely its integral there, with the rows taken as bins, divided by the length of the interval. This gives 5.5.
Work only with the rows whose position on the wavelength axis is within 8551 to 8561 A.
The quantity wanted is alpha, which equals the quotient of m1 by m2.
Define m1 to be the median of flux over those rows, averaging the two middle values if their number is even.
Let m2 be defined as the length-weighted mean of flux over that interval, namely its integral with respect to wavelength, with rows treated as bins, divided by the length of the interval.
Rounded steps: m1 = 5.30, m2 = 5.34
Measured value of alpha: 0.992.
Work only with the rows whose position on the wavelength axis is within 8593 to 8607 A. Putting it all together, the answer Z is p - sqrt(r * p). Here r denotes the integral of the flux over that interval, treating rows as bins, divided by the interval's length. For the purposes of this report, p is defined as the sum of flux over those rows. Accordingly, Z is 25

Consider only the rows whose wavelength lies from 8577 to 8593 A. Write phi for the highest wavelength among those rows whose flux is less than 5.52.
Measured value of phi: 8587.95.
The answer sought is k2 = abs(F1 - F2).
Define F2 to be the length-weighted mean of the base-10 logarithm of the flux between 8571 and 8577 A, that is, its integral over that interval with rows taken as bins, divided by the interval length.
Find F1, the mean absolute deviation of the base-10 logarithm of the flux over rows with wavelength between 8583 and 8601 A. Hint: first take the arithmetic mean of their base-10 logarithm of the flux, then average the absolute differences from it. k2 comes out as 0.727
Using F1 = 0.0168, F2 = 0.744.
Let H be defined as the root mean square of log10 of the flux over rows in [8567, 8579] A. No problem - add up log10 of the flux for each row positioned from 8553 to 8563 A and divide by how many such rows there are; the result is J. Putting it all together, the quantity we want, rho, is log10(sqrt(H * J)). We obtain -0.129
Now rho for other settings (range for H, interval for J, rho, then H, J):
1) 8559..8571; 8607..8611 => -0.132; 0.741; 0.733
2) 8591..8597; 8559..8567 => -0.125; 0.763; 0.738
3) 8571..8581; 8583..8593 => -0.127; 0.751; 0.742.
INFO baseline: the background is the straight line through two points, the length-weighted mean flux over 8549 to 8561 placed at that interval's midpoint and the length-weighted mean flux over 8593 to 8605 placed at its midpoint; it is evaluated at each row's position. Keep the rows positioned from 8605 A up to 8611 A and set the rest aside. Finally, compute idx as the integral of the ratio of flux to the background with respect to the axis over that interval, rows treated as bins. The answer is 5.61 A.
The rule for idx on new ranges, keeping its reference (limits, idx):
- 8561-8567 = 6.18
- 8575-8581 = 6.05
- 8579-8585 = 5.82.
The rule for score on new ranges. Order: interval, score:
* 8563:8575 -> 5.6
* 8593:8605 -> 5.8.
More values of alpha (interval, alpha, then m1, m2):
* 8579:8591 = 1.009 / 5.60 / 5.55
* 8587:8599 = 0.986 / 5.62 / 5.69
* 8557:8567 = 0.973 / 5.30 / 5.44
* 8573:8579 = 0.989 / 5.45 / 5.51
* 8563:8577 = 0.994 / 5.51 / 5.54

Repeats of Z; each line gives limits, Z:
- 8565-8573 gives 11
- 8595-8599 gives 3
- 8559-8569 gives 15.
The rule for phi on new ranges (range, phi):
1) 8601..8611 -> 8609.73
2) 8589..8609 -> 8607.75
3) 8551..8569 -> 8568.20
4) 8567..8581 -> 8576.10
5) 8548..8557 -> 8556.37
